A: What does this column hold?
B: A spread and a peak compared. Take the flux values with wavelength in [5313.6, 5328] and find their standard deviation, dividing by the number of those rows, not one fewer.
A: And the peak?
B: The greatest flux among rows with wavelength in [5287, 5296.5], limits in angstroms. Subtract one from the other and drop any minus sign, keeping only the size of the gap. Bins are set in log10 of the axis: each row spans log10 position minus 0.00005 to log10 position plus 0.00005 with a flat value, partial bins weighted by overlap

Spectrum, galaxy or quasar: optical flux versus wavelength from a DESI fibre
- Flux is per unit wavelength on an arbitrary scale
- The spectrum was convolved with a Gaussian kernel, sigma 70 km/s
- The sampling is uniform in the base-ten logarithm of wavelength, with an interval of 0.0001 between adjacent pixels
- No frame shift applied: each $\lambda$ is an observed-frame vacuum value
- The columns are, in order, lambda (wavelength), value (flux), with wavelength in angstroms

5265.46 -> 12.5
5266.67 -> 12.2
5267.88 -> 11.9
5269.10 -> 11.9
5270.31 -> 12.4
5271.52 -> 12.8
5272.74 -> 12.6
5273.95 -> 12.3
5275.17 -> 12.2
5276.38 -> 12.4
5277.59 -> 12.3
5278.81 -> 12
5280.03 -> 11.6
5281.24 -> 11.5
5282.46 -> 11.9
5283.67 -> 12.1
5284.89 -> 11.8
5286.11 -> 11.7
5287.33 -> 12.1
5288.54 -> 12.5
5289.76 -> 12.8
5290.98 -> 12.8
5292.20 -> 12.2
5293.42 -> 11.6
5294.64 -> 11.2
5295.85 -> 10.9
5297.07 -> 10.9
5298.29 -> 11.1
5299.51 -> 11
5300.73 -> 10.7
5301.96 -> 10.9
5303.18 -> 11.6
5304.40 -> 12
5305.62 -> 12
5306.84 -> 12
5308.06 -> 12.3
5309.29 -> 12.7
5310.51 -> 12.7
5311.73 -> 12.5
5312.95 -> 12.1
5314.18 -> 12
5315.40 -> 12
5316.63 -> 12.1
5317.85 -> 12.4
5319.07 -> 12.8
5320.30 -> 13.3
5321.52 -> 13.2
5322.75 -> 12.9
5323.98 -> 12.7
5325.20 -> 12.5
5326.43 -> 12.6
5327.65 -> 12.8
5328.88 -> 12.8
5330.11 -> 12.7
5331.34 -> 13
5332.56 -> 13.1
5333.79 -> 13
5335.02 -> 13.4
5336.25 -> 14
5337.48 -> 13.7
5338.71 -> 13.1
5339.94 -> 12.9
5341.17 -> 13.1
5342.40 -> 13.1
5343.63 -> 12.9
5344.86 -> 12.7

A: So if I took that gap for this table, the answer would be 12.4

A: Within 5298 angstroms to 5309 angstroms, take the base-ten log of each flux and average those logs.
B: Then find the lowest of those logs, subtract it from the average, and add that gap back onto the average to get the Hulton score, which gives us 1.09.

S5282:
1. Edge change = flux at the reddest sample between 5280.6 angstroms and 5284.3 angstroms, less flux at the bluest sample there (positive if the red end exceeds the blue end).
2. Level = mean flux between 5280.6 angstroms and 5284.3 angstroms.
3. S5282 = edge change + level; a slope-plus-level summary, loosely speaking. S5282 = 12.4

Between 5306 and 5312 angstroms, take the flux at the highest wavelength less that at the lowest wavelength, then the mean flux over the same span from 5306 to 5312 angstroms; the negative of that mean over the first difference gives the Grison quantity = -25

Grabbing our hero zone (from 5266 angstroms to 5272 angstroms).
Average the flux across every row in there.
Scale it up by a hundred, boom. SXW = 1224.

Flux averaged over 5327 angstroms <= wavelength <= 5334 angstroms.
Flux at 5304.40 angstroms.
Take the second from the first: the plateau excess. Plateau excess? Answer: 0.90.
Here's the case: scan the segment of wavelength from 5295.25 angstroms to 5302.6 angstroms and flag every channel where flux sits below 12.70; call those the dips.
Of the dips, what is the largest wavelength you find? 5301.96 angstroms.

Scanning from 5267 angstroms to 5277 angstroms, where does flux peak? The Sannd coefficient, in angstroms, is 5271.52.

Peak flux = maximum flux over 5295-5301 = 11.1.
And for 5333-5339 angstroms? 14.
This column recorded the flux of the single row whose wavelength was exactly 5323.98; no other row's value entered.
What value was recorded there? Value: 12.7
